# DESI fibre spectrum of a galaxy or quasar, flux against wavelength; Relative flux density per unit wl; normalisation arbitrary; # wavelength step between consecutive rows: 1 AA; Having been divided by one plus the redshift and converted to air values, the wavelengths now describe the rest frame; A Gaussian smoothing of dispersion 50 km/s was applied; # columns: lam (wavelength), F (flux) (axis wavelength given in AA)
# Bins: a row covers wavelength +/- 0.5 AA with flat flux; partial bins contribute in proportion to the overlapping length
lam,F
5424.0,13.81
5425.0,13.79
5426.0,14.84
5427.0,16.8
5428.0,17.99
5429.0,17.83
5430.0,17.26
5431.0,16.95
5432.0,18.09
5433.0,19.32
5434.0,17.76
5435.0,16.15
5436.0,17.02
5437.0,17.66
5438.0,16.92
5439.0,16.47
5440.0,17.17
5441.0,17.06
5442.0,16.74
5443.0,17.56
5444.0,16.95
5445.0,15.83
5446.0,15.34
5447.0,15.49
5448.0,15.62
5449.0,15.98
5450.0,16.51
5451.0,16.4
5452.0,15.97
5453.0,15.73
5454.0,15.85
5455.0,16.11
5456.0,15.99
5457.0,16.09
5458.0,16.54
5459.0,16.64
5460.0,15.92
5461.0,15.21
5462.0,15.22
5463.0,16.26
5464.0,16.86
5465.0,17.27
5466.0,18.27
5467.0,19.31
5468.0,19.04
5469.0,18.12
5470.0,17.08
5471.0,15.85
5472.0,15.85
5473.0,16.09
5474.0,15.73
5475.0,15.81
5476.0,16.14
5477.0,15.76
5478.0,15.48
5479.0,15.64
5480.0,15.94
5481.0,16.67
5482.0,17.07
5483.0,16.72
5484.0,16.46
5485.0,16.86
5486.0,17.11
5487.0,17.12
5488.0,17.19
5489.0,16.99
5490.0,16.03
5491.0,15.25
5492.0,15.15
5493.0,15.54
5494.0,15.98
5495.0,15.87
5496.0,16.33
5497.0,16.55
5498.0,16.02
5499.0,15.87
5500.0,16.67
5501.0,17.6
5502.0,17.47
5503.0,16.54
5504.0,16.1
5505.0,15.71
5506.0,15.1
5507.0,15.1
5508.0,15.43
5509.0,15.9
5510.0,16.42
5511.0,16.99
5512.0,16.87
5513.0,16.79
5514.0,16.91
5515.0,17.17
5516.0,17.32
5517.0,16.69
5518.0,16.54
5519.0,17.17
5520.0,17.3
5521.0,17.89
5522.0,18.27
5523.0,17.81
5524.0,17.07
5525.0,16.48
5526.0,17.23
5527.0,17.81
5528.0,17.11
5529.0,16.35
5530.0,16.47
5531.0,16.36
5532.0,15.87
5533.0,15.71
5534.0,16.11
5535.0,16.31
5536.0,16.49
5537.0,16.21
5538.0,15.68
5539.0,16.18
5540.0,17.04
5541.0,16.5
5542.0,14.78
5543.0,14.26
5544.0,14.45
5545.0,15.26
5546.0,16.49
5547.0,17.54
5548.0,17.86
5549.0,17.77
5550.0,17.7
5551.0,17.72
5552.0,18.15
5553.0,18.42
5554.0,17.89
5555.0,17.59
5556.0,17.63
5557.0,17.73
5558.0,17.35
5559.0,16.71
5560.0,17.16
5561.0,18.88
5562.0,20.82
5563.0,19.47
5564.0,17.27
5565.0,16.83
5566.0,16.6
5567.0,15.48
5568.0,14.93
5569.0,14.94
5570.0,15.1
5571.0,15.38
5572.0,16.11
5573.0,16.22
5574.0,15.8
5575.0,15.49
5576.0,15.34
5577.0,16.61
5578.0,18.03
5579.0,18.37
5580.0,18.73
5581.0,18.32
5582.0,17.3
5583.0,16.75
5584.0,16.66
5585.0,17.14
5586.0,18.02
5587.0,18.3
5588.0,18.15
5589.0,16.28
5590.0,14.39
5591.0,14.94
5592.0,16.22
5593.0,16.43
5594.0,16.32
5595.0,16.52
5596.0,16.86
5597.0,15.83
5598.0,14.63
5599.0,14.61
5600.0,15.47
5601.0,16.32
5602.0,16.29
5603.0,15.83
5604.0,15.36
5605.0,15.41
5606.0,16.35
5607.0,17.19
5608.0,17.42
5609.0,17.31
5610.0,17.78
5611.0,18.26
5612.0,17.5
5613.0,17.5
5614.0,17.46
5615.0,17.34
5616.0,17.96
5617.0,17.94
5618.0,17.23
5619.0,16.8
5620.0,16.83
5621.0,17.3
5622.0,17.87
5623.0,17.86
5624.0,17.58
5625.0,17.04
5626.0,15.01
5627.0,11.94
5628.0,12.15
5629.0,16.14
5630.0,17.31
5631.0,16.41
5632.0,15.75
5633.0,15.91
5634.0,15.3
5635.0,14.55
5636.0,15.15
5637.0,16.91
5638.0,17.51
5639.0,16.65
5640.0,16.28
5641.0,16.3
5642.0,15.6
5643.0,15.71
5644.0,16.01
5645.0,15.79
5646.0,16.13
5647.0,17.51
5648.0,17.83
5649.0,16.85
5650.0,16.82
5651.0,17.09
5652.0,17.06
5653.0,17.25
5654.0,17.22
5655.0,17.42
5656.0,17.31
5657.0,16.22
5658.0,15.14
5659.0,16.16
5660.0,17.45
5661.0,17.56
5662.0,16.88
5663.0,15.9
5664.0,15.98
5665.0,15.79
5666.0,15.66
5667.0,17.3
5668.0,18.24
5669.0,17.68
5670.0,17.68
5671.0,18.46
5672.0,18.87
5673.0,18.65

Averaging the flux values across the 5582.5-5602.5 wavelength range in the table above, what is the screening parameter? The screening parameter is 16.3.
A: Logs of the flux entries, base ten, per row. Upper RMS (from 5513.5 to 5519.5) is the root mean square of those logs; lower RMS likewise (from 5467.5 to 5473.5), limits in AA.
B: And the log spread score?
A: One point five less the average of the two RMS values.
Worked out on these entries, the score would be 0.270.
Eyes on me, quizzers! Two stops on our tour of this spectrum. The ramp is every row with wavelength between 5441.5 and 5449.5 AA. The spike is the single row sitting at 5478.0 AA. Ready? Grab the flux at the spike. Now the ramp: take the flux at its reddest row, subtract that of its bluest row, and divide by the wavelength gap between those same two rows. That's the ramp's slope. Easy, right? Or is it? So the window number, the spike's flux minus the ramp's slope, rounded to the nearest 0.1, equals 15.6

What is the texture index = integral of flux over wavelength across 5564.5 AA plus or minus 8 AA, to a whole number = 271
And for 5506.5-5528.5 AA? 372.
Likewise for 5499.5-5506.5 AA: 115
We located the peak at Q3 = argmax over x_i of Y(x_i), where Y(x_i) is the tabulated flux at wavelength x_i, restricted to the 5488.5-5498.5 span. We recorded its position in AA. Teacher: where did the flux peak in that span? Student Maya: 5489.0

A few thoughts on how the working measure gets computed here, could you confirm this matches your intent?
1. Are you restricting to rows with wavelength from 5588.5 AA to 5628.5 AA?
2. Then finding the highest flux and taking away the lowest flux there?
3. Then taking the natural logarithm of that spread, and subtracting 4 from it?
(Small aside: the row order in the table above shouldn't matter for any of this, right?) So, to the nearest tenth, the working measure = -2.2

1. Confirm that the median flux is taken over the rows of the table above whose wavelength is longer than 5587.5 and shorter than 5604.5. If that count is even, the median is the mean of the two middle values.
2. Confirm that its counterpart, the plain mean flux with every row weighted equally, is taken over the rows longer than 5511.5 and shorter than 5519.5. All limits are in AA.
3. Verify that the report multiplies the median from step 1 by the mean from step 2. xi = 275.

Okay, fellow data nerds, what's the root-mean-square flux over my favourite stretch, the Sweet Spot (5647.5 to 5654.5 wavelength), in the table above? 17.2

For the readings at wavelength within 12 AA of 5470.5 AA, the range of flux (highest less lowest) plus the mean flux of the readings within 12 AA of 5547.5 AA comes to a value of 20.9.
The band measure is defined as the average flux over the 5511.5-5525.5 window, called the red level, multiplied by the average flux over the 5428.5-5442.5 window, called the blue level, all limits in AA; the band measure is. 297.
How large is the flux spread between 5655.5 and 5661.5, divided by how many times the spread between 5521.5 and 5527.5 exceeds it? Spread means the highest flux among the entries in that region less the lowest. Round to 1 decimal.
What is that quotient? 3.3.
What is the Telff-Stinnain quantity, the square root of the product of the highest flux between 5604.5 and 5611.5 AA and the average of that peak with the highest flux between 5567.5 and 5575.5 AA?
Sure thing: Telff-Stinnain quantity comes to 17.7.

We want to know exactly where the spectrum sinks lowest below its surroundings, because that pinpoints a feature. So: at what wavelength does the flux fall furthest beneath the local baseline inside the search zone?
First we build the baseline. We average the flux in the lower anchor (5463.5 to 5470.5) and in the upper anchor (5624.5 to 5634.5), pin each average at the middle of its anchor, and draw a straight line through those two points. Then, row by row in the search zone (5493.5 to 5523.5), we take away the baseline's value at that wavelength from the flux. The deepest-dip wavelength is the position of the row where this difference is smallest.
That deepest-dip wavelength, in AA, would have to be 5506.0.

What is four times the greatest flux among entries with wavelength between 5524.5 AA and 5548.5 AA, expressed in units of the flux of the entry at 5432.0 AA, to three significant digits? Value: 3.95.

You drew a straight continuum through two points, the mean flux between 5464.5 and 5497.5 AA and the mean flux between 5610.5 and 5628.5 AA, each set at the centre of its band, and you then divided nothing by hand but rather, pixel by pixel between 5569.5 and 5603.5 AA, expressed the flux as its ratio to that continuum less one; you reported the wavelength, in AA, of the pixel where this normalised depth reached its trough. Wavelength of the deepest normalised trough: 5590.0 AA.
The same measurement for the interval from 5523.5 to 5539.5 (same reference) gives 5538.0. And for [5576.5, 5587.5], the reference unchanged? 5577.0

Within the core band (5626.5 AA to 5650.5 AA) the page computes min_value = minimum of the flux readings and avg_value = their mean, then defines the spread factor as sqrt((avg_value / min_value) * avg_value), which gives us 4.61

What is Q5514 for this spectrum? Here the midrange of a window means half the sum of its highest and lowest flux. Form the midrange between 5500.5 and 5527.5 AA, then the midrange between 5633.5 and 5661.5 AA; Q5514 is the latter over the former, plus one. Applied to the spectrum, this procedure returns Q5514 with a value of 1.970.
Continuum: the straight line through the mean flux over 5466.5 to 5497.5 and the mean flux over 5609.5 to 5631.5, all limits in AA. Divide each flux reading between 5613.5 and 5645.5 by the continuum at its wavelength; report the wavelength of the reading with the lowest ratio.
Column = 5627.0 AA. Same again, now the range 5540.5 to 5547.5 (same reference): 5543.0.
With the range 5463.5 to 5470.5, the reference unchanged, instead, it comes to 5464.0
